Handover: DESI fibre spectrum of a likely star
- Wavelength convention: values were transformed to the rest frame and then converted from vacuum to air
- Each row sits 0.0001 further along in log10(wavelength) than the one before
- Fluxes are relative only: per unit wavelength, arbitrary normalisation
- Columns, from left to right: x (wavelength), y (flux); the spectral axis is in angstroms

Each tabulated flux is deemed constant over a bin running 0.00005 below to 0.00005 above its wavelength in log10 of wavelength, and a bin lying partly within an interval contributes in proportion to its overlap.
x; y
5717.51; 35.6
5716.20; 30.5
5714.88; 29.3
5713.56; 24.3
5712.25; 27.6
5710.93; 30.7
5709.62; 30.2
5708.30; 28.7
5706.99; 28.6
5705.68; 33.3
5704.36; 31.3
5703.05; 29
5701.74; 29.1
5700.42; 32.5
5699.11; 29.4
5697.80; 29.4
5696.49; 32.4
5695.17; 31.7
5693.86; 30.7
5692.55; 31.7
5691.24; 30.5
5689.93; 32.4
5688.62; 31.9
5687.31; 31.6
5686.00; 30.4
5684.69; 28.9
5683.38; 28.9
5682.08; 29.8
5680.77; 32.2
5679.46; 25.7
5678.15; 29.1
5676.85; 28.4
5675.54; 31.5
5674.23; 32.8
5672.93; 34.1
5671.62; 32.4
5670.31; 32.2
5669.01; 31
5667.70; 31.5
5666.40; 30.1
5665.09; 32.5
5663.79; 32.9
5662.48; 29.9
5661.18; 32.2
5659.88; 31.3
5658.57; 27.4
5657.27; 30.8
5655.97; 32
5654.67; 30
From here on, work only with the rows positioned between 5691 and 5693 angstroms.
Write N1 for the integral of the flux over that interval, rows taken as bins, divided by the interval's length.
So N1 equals 31.2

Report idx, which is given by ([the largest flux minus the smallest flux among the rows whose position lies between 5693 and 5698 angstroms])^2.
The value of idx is 9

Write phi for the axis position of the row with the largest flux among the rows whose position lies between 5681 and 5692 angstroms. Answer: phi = 5689.93 angstroms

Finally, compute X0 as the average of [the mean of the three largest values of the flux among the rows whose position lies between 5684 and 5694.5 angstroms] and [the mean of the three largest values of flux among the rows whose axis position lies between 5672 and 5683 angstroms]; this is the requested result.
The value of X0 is 32.5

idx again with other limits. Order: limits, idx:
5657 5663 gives 23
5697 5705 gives 12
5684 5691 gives 12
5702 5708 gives 22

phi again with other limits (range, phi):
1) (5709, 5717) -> 5710.93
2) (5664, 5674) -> 5672.93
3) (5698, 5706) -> 5705.68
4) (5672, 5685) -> 5672.93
